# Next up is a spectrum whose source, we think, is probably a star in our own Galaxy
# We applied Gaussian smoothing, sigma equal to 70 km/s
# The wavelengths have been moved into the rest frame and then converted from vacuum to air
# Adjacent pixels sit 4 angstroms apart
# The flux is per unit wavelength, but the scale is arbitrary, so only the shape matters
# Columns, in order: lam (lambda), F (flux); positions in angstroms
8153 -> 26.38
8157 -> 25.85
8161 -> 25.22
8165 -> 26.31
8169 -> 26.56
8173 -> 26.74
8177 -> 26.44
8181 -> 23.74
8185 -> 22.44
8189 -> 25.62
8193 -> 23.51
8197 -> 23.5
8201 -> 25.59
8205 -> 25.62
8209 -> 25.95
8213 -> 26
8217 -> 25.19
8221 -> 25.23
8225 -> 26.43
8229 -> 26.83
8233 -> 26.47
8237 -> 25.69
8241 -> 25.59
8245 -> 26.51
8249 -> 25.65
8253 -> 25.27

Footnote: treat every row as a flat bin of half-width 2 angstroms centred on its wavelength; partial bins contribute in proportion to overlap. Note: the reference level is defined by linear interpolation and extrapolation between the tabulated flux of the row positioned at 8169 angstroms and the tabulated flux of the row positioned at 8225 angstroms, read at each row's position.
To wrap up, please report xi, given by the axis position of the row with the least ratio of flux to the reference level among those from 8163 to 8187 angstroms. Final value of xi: 8185 angstroms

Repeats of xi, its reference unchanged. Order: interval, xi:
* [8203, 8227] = 8217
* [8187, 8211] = 8197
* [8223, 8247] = 8241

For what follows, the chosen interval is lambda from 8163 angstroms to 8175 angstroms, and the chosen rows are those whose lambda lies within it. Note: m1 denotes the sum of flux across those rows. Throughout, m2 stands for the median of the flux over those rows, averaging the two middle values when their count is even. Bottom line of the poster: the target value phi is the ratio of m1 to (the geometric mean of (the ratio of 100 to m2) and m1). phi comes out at 4.60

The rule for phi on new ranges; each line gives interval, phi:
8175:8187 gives 4.15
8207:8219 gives 4.47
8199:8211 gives 4.45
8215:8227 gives 4.40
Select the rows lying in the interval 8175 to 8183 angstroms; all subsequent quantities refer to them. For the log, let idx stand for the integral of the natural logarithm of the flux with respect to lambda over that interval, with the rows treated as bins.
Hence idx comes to 25.8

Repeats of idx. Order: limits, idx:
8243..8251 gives 26.1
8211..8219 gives 25.9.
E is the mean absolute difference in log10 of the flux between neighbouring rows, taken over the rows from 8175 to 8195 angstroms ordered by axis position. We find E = 0.0415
